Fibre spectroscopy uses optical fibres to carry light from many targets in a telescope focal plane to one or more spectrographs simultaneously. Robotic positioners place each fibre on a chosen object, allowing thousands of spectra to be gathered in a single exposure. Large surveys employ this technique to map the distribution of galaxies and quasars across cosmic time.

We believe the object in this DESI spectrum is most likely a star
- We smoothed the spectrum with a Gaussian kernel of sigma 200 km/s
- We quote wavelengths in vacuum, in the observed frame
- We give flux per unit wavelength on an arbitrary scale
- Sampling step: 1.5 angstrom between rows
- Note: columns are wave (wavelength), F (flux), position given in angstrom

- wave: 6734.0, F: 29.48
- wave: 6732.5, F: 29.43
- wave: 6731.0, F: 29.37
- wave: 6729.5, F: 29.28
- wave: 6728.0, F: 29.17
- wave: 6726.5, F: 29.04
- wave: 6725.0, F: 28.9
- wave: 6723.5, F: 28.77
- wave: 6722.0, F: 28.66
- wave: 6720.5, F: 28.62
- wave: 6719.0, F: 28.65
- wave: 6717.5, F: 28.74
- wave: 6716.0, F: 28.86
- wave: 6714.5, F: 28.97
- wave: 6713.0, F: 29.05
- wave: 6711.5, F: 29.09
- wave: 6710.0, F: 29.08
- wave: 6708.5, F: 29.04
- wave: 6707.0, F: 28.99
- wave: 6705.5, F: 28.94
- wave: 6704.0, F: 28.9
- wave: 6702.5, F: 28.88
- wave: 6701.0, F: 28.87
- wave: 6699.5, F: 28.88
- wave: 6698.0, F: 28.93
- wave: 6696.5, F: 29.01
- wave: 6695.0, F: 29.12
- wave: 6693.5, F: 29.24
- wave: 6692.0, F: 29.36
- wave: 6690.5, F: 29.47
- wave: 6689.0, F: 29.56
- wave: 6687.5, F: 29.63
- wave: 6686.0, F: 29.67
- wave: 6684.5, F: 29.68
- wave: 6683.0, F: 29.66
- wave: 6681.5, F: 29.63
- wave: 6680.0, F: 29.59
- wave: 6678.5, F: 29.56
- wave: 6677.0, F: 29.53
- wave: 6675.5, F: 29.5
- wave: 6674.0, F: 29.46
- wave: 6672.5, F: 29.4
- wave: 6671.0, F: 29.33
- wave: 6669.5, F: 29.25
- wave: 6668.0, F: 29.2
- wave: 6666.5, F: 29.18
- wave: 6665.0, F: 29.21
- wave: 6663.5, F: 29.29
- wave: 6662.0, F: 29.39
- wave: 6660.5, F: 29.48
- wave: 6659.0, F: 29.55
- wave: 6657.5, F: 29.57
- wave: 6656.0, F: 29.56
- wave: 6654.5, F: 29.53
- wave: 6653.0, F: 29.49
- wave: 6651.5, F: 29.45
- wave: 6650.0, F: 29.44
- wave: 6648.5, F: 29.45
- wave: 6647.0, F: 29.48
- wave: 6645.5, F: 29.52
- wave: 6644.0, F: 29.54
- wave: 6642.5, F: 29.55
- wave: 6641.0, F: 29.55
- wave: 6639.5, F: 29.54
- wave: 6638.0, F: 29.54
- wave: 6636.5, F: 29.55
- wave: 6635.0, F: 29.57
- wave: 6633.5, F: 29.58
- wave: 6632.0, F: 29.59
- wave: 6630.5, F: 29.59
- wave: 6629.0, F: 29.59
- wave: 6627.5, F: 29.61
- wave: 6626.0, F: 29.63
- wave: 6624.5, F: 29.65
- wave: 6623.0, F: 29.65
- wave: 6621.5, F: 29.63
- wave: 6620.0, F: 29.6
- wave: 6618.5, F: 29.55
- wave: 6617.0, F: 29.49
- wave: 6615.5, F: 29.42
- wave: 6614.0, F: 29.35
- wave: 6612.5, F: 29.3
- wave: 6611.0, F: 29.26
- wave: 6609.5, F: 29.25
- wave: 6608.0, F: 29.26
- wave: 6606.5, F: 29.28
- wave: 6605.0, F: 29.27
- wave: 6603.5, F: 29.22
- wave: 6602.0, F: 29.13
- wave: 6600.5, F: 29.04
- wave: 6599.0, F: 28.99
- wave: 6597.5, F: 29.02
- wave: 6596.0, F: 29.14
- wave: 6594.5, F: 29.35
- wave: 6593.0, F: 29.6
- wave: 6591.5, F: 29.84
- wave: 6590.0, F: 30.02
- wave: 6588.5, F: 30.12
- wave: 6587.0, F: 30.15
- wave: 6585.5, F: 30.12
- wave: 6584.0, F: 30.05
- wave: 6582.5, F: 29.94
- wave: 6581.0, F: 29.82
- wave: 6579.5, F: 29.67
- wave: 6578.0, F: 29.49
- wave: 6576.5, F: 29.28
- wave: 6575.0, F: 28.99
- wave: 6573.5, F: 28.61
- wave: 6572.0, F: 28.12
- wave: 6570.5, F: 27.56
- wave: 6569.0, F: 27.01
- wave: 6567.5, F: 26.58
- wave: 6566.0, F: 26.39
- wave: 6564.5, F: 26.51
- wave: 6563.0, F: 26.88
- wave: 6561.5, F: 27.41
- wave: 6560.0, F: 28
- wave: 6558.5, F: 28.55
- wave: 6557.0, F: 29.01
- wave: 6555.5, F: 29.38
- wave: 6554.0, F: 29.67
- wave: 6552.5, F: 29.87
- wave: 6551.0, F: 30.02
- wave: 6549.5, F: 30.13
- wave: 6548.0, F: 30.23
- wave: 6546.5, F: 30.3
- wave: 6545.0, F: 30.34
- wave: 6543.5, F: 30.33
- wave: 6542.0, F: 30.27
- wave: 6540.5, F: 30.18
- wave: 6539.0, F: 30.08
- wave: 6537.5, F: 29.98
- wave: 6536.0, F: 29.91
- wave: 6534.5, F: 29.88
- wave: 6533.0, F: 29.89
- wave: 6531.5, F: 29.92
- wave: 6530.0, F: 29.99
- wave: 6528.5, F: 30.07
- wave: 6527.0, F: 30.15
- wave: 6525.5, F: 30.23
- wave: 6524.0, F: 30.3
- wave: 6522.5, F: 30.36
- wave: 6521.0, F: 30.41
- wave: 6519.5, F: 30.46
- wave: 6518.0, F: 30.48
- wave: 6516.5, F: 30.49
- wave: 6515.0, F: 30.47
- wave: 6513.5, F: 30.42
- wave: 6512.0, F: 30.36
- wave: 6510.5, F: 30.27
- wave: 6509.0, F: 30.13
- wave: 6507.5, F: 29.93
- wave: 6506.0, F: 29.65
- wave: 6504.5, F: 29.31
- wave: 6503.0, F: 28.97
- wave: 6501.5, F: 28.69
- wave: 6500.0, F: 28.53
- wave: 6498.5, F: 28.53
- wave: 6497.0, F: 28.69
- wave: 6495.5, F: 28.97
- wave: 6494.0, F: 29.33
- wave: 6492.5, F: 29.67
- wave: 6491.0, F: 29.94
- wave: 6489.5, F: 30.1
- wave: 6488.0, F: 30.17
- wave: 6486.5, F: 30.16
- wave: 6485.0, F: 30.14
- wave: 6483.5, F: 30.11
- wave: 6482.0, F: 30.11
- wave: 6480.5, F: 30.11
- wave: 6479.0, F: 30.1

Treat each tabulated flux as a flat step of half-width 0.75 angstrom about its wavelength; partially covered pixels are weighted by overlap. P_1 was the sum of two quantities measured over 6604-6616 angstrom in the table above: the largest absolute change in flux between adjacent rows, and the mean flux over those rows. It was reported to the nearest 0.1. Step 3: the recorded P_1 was 29.4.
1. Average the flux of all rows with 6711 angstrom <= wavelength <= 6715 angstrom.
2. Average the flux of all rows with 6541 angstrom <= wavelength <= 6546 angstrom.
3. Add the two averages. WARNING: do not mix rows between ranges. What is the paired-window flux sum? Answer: 59.3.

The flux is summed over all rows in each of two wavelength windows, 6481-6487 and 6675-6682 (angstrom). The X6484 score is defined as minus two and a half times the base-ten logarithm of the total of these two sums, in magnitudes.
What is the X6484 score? -6.1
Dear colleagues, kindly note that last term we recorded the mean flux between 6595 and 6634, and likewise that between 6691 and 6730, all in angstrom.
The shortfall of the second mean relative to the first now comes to 0.4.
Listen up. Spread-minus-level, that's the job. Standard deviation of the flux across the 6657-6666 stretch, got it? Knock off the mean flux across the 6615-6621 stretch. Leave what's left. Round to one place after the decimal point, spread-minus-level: -29.4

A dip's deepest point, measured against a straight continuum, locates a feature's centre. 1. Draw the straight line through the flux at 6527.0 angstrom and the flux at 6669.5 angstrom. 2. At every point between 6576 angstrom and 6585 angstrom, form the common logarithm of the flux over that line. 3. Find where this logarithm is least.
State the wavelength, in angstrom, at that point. 6576.5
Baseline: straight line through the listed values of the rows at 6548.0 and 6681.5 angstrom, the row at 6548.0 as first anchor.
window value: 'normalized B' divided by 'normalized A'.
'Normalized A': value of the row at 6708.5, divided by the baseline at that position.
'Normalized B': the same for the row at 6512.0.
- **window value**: 1.015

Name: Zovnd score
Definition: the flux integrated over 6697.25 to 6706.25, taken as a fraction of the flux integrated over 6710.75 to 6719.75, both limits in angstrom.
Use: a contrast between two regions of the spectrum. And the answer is 1.00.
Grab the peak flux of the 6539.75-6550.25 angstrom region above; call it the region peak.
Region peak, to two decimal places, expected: 30.34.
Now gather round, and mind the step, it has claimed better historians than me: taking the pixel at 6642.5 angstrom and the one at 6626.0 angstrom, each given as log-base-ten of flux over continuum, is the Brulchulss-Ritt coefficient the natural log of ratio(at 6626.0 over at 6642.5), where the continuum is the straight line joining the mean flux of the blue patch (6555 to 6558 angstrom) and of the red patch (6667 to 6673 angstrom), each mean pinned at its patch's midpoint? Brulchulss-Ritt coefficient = 0.29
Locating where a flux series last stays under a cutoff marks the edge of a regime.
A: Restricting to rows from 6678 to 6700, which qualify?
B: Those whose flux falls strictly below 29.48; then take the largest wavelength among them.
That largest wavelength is 6699.5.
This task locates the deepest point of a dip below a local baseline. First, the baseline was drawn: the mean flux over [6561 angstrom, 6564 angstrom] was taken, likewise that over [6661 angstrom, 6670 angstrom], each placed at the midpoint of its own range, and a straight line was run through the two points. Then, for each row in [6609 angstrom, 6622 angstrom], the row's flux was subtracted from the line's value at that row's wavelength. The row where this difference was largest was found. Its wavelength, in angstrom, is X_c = 6611.0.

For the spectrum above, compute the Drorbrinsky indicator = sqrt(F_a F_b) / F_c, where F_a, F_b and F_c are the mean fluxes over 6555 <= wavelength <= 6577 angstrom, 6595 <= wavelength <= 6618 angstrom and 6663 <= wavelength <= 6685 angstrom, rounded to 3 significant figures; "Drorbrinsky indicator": 0.970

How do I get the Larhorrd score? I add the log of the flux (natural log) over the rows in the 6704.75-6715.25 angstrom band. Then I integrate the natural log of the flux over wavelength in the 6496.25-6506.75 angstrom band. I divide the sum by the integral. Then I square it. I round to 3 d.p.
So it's 0.445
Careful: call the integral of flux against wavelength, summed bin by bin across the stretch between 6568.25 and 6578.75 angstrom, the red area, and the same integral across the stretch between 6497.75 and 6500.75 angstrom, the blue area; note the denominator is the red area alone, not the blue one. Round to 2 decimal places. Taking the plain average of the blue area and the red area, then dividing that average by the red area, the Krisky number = 0.64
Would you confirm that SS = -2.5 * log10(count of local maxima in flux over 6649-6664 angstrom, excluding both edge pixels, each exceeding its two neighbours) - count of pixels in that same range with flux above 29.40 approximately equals -8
